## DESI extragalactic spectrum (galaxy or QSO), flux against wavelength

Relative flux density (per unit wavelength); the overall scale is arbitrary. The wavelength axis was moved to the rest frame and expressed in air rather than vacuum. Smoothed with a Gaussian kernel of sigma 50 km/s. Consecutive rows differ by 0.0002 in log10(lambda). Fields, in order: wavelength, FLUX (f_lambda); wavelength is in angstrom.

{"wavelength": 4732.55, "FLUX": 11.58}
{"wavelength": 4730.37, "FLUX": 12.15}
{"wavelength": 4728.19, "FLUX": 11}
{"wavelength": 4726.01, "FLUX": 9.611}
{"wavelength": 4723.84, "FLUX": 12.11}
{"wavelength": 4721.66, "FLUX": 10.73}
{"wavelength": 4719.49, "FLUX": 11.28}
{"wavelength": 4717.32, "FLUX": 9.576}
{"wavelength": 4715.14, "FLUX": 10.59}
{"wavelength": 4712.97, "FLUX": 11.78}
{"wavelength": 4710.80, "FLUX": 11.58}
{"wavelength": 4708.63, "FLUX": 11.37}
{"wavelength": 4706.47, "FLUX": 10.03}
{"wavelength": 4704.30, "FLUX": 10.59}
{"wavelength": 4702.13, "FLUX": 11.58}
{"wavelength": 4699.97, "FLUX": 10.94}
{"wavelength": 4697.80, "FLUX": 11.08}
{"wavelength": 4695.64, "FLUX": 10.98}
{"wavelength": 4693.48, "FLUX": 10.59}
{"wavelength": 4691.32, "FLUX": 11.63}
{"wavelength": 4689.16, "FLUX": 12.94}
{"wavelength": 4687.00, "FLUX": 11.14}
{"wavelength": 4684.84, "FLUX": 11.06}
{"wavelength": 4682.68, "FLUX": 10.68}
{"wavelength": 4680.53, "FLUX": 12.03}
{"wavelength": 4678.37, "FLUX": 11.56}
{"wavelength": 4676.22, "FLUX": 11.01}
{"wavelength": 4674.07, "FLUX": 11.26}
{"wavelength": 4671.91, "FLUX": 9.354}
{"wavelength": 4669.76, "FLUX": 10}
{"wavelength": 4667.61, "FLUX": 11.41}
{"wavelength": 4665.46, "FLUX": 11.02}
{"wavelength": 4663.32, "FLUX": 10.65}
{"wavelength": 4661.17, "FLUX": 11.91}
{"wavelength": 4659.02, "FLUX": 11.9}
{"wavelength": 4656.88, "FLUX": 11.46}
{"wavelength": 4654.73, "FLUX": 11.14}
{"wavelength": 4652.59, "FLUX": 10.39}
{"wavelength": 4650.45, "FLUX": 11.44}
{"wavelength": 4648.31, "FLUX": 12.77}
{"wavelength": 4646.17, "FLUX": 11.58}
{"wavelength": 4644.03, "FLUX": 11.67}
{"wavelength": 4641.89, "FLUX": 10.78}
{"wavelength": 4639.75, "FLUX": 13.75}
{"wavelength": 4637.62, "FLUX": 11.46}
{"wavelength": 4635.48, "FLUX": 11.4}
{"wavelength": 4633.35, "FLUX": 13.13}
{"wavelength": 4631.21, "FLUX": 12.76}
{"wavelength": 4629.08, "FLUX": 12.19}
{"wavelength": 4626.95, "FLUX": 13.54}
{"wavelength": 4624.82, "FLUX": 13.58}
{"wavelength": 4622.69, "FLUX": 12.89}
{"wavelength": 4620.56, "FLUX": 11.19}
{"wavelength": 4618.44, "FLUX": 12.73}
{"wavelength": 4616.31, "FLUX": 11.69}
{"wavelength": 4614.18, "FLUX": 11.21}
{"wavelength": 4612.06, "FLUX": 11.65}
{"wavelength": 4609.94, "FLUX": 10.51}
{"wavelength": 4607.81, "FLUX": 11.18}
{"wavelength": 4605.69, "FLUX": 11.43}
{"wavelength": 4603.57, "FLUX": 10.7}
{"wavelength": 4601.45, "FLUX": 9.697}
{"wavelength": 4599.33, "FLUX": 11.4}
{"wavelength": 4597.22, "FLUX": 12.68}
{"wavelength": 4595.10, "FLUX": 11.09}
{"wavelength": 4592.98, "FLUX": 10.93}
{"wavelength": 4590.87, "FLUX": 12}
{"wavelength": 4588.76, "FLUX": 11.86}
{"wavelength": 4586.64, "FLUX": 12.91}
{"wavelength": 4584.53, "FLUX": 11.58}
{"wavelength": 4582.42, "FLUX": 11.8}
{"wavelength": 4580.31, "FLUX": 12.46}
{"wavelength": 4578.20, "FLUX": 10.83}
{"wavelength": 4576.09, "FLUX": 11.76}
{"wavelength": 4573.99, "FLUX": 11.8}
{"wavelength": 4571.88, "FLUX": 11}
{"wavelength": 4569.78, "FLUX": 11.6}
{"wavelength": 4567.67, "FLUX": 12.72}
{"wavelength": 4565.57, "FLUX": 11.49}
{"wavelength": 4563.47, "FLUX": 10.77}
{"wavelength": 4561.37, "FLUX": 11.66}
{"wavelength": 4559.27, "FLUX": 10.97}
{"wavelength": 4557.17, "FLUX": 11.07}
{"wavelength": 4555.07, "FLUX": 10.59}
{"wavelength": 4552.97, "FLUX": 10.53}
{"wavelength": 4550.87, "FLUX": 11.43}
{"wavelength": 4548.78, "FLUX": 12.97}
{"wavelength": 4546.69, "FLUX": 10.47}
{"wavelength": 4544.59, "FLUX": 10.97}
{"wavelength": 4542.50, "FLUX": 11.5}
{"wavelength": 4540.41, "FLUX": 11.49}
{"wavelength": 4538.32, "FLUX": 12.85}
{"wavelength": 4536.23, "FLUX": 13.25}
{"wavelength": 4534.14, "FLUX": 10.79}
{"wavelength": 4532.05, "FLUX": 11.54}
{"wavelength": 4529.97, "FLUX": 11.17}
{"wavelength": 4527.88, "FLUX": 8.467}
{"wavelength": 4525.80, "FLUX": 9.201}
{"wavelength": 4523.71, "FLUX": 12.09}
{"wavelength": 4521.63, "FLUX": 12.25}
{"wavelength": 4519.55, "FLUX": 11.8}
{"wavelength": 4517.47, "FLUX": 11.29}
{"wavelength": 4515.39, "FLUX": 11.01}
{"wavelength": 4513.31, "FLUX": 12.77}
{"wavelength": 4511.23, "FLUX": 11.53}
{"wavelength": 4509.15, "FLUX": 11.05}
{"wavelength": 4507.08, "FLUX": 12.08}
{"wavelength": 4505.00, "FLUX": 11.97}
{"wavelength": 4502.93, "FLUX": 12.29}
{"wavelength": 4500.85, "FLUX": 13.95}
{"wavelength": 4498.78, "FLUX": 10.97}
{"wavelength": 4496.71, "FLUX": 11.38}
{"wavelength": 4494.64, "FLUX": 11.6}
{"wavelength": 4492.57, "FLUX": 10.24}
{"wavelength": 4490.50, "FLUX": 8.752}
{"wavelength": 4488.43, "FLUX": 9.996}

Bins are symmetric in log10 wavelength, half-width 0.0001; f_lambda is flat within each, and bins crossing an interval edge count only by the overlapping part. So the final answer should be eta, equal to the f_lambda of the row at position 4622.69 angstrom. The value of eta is 12.89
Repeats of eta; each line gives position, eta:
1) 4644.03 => 11.67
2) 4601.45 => 9.697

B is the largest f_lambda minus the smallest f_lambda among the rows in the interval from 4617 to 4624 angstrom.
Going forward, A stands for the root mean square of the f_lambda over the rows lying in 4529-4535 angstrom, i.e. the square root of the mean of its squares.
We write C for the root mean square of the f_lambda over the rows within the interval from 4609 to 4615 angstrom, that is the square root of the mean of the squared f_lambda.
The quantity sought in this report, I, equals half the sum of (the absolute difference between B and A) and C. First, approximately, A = 11.2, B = 1.7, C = 11.1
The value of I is 10.3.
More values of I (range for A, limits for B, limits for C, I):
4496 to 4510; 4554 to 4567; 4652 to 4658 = 11.0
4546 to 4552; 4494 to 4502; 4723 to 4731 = 10.0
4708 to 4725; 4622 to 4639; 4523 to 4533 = 9.8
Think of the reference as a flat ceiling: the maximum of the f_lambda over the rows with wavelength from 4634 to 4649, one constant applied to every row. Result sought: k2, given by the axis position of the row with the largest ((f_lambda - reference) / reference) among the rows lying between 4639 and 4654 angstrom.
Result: 4639.75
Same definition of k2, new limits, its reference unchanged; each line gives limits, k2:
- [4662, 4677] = 4667.61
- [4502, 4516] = 4513.31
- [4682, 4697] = 4689.16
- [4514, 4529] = 4521.63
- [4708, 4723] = 4712.97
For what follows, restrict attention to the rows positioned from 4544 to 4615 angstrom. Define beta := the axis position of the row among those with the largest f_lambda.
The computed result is 4548.78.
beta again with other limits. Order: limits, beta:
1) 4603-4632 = 4624.82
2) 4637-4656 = 4639.75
